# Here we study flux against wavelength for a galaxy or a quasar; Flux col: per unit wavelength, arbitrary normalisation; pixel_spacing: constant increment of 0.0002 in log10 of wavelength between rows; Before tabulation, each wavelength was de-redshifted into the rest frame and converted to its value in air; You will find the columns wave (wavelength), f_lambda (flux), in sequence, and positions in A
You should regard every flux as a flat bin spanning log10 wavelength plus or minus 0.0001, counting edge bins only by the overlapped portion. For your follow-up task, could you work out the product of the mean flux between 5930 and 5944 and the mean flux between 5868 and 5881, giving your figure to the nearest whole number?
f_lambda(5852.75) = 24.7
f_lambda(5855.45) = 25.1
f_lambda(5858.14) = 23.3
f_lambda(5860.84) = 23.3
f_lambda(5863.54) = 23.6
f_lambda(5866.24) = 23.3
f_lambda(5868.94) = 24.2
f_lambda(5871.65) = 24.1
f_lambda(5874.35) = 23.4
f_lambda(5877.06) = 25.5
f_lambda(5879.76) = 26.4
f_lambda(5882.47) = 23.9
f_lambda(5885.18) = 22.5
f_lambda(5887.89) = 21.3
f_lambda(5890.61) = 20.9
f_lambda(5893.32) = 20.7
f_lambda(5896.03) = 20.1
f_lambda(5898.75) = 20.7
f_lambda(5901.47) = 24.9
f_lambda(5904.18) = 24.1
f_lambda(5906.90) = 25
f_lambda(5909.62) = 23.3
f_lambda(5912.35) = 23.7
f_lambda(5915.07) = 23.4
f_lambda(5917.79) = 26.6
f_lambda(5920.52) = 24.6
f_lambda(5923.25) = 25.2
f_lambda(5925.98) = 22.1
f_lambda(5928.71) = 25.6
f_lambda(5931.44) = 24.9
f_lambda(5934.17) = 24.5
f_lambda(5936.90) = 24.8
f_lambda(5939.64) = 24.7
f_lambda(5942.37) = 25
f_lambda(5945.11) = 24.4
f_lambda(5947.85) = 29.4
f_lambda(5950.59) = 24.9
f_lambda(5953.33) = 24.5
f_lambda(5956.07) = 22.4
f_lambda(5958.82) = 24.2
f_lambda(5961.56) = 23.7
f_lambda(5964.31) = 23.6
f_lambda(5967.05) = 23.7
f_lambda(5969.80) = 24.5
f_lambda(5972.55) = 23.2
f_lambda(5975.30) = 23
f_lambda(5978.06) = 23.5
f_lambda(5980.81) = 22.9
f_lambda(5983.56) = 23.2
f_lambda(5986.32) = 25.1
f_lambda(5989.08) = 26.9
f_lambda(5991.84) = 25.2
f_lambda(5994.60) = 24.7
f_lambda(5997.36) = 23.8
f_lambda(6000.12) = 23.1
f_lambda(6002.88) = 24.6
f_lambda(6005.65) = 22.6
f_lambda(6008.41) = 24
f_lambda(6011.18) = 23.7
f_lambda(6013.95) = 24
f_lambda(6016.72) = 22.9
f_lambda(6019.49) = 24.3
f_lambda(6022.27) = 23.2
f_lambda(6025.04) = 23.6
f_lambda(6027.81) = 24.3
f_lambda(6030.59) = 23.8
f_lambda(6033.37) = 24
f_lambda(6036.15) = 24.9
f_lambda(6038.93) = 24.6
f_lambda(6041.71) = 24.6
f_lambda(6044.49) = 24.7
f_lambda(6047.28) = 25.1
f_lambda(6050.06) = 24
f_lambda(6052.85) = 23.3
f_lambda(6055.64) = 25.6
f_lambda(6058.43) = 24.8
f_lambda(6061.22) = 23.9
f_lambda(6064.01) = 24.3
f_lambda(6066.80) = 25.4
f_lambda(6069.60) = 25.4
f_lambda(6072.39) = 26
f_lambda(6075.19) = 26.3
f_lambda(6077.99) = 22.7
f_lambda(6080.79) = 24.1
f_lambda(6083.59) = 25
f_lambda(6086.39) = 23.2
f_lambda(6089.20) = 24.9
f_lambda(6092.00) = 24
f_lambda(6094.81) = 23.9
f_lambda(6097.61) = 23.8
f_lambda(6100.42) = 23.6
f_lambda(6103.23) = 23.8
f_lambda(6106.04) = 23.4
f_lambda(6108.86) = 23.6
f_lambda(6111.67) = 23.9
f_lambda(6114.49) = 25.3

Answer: 613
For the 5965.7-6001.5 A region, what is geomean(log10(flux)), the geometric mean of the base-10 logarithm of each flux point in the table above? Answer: 1.38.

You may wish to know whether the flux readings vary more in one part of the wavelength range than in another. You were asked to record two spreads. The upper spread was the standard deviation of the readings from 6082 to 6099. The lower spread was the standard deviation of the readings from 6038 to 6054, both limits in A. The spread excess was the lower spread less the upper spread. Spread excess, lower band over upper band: -0.05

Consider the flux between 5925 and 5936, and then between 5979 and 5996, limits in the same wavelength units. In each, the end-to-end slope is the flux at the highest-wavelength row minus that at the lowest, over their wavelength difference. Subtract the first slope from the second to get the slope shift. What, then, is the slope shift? -0.16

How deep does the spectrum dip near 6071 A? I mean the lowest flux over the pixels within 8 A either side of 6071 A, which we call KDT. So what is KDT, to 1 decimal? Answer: 22.7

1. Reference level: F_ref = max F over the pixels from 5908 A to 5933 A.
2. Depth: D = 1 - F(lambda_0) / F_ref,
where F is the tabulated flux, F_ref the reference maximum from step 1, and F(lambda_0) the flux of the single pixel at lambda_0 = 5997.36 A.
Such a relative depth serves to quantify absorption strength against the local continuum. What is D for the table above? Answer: 0.11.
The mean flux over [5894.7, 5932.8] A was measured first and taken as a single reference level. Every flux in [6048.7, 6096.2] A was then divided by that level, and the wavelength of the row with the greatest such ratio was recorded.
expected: 6075.19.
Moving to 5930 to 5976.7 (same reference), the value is 5947.85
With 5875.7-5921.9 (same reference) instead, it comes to 5917.79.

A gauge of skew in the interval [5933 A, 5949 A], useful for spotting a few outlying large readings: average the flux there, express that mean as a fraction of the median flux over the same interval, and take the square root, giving 1.01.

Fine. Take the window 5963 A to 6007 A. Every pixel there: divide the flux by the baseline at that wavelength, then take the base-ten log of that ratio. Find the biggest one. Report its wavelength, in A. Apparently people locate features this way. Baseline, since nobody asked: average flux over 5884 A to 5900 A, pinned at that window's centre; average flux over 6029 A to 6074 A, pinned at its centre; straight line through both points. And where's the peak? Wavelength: 5989.08 A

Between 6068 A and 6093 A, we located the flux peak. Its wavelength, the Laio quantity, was 6075.19 A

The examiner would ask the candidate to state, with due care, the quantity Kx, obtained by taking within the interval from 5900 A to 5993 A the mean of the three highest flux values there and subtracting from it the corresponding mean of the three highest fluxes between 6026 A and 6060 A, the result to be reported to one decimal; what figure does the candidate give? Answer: 2.4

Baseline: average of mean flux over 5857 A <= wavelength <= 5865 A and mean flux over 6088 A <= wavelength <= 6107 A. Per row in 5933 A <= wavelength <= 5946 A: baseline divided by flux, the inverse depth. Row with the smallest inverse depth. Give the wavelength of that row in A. 5942.37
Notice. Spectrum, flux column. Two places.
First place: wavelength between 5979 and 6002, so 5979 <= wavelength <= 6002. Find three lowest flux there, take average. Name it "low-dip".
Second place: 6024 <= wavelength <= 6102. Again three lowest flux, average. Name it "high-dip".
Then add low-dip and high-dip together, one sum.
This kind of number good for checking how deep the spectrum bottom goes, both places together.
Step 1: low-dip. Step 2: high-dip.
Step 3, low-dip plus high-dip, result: 46.1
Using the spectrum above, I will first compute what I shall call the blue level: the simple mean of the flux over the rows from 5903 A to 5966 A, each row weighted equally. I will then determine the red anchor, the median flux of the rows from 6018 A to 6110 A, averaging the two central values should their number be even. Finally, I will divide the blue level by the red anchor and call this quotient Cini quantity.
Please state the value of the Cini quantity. 1.02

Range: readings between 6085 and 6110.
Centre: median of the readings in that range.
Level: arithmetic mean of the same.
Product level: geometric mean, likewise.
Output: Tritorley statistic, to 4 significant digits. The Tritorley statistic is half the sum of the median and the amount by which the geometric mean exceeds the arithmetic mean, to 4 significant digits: 11.90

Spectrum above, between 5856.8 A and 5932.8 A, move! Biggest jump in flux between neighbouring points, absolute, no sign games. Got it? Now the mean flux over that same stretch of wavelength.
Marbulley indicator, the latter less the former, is 19.4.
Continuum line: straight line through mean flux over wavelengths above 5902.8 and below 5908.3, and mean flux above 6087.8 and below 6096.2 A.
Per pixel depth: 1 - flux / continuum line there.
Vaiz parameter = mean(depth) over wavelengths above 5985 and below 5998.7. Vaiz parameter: -0.03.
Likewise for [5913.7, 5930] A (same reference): 0.00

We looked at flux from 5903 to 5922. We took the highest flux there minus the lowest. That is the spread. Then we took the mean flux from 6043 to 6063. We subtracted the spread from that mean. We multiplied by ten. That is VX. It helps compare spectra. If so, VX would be 212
